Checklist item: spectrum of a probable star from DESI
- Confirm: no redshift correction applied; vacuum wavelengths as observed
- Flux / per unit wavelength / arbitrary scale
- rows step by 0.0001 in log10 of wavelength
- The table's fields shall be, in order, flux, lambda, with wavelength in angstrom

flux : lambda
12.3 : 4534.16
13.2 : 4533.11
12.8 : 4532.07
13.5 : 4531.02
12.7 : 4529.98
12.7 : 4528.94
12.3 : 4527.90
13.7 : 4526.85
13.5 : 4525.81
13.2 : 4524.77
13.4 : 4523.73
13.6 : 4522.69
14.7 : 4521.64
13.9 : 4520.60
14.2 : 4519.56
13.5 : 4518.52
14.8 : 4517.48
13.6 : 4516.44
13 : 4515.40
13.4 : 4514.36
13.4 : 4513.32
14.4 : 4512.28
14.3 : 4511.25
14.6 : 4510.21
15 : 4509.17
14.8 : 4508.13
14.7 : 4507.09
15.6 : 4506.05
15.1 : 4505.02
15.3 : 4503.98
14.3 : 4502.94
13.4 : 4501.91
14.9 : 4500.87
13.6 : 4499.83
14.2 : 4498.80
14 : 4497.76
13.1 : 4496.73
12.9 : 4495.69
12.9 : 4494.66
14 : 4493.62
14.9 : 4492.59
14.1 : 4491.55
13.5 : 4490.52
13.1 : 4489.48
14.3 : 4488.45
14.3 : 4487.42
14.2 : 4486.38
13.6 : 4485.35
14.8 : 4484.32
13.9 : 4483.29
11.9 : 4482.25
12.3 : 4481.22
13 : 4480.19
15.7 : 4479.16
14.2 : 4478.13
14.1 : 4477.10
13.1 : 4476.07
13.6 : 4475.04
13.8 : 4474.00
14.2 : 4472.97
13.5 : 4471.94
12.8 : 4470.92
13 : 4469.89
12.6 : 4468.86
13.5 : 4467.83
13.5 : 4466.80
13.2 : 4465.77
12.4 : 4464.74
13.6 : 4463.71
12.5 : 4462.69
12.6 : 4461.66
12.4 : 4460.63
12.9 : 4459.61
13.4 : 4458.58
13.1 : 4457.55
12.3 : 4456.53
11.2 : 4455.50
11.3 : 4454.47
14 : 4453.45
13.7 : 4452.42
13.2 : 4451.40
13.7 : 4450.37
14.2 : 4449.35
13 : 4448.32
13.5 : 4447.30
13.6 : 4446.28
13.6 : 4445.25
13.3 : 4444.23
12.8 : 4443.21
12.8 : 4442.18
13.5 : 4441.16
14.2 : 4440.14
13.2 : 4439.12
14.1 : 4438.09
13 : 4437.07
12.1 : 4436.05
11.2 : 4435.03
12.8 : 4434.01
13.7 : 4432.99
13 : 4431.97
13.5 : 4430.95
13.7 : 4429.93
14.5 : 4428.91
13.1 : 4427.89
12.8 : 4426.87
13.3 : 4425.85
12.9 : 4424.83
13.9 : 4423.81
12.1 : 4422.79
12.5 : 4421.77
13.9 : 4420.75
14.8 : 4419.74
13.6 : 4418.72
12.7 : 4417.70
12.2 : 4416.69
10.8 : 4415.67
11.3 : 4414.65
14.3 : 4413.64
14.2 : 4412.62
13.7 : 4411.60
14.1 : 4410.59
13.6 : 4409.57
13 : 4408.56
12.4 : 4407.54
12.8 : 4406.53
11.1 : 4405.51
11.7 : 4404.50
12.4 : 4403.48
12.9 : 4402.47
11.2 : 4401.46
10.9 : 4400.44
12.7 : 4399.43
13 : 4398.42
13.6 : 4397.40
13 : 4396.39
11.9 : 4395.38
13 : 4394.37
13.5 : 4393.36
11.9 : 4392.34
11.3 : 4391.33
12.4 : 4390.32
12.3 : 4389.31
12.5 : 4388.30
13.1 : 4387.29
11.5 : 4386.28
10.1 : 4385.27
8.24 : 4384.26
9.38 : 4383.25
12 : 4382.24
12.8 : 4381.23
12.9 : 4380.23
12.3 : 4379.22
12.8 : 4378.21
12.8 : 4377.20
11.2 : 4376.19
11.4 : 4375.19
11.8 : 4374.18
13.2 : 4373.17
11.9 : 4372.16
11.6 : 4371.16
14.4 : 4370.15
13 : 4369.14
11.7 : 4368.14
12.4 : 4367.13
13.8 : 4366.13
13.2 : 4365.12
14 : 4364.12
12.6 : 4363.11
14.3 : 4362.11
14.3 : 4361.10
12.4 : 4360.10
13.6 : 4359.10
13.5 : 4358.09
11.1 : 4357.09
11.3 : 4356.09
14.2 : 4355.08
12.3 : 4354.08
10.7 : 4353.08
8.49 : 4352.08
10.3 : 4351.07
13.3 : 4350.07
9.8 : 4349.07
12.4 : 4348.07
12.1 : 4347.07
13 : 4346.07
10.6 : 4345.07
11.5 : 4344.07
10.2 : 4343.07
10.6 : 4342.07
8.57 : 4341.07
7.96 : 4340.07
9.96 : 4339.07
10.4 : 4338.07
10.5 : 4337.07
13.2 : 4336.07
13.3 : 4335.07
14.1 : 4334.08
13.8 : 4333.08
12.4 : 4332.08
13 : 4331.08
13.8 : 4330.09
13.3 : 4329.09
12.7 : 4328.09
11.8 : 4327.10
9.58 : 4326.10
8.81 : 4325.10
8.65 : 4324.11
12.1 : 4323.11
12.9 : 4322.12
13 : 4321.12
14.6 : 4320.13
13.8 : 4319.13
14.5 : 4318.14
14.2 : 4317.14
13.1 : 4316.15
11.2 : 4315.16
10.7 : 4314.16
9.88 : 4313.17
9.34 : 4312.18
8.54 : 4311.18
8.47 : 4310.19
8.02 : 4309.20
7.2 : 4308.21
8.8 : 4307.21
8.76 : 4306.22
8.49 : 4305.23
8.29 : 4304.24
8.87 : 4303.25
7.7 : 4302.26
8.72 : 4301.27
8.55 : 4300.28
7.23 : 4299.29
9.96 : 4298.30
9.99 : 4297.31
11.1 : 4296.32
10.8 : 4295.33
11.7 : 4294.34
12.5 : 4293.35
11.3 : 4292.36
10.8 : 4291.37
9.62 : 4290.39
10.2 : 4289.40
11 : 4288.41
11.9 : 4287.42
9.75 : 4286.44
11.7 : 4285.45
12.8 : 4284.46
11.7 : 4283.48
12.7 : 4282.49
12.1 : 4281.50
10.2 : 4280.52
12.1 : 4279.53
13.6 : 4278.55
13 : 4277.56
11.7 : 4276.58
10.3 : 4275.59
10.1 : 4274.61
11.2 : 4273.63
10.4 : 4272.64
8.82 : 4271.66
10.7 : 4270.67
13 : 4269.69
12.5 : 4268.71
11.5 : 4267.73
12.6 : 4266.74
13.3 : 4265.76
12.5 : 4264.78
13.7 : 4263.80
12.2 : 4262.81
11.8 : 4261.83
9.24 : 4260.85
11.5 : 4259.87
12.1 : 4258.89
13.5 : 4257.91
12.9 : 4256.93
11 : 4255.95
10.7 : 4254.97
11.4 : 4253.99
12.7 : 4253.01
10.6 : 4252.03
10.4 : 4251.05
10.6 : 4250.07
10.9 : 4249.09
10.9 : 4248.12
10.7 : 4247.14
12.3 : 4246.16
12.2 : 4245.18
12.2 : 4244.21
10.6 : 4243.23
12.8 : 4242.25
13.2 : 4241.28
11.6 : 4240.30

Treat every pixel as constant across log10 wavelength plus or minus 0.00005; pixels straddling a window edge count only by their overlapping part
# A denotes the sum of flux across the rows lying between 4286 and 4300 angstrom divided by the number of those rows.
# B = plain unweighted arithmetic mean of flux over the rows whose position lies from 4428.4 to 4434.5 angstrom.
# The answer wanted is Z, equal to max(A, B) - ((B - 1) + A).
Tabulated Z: -9.6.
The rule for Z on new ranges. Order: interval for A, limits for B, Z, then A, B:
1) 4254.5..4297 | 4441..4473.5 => -10.6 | 11.6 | 13.1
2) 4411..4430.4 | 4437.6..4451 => -12.2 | 13.2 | 13.5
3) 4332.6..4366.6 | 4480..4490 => -10.9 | 11.9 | 13.5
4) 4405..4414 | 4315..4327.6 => -11.2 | 13.2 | 12.2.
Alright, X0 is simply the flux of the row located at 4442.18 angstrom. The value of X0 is 12.8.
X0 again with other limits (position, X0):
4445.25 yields 13.6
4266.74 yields 12.6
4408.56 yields 13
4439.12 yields 13.2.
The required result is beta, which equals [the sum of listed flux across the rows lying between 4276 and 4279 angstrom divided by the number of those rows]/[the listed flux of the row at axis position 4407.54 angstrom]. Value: 1.03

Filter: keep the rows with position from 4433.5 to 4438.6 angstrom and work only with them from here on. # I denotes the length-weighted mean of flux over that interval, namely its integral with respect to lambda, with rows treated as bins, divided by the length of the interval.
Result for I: 12.66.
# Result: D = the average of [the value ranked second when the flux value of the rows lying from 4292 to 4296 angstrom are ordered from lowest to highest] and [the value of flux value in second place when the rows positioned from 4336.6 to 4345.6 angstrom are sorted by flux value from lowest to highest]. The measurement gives 9.9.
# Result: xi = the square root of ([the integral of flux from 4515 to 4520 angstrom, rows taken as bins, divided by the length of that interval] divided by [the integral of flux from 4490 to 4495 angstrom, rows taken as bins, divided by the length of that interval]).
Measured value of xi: 0.998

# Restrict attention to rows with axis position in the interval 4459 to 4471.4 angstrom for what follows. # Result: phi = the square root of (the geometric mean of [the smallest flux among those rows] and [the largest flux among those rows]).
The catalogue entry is 3.6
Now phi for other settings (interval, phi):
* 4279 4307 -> 3.1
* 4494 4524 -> 3.8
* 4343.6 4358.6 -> 3.3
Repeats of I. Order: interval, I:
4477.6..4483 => 13.44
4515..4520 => 13.84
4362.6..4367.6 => 13.22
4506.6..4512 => 14.67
